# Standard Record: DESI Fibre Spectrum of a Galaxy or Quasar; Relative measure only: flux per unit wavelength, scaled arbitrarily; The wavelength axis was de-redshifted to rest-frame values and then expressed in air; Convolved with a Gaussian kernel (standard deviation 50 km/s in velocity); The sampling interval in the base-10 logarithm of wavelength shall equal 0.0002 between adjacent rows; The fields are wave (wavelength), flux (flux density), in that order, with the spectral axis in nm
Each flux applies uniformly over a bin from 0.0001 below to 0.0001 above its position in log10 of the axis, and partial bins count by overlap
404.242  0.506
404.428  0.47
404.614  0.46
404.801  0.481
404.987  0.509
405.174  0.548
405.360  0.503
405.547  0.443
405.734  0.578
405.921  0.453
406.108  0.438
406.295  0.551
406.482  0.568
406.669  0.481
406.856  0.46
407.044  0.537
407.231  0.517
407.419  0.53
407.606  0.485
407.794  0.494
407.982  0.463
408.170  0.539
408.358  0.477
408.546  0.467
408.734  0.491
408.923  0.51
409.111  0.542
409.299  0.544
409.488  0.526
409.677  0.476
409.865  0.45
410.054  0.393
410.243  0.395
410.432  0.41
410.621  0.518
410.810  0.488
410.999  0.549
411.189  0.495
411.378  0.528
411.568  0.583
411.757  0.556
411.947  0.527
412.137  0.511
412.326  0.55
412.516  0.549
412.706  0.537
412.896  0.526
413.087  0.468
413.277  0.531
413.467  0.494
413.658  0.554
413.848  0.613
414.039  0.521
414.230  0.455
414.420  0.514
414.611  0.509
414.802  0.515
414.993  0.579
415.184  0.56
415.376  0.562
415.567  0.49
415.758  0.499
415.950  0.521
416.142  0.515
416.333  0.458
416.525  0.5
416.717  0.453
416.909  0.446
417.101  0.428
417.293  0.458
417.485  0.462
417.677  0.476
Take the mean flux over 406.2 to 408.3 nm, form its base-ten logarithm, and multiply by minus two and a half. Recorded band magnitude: 0.73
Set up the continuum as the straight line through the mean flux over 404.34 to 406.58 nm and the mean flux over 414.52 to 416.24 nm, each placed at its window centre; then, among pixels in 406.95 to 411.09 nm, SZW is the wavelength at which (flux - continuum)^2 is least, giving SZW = 408.923 nm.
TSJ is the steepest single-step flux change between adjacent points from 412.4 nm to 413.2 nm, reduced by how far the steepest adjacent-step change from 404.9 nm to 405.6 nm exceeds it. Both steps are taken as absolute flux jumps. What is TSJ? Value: 0.056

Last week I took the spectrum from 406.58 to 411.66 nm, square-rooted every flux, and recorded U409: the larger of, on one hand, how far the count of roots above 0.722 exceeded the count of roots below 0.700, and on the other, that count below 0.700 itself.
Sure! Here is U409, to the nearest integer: 12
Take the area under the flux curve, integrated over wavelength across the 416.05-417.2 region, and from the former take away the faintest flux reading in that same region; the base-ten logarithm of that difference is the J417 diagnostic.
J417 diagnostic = -0.96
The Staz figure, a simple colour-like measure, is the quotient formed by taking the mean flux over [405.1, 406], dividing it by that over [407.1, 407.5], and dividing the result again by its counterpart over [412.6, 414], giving 1.81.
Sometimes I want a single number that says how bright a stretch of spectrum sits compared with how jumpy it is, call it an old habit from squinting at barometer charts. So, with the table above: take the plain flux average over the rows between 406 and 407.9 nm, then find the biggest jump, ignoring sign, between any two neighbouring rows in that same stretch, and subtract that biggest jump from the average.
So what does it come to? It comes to 0.393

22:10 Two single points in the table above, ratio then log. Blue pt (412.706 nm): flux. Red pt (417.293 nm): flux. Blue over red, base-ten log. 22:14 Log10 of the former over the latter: 0.069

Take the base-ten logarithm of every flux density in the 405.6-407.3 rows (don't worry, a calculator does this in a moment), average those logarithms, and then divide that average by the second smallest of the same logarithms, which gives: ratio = 0.86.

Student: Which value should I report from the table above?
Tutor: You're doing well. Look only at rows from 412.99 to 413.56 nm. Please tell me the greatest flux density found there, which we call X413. 0.531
